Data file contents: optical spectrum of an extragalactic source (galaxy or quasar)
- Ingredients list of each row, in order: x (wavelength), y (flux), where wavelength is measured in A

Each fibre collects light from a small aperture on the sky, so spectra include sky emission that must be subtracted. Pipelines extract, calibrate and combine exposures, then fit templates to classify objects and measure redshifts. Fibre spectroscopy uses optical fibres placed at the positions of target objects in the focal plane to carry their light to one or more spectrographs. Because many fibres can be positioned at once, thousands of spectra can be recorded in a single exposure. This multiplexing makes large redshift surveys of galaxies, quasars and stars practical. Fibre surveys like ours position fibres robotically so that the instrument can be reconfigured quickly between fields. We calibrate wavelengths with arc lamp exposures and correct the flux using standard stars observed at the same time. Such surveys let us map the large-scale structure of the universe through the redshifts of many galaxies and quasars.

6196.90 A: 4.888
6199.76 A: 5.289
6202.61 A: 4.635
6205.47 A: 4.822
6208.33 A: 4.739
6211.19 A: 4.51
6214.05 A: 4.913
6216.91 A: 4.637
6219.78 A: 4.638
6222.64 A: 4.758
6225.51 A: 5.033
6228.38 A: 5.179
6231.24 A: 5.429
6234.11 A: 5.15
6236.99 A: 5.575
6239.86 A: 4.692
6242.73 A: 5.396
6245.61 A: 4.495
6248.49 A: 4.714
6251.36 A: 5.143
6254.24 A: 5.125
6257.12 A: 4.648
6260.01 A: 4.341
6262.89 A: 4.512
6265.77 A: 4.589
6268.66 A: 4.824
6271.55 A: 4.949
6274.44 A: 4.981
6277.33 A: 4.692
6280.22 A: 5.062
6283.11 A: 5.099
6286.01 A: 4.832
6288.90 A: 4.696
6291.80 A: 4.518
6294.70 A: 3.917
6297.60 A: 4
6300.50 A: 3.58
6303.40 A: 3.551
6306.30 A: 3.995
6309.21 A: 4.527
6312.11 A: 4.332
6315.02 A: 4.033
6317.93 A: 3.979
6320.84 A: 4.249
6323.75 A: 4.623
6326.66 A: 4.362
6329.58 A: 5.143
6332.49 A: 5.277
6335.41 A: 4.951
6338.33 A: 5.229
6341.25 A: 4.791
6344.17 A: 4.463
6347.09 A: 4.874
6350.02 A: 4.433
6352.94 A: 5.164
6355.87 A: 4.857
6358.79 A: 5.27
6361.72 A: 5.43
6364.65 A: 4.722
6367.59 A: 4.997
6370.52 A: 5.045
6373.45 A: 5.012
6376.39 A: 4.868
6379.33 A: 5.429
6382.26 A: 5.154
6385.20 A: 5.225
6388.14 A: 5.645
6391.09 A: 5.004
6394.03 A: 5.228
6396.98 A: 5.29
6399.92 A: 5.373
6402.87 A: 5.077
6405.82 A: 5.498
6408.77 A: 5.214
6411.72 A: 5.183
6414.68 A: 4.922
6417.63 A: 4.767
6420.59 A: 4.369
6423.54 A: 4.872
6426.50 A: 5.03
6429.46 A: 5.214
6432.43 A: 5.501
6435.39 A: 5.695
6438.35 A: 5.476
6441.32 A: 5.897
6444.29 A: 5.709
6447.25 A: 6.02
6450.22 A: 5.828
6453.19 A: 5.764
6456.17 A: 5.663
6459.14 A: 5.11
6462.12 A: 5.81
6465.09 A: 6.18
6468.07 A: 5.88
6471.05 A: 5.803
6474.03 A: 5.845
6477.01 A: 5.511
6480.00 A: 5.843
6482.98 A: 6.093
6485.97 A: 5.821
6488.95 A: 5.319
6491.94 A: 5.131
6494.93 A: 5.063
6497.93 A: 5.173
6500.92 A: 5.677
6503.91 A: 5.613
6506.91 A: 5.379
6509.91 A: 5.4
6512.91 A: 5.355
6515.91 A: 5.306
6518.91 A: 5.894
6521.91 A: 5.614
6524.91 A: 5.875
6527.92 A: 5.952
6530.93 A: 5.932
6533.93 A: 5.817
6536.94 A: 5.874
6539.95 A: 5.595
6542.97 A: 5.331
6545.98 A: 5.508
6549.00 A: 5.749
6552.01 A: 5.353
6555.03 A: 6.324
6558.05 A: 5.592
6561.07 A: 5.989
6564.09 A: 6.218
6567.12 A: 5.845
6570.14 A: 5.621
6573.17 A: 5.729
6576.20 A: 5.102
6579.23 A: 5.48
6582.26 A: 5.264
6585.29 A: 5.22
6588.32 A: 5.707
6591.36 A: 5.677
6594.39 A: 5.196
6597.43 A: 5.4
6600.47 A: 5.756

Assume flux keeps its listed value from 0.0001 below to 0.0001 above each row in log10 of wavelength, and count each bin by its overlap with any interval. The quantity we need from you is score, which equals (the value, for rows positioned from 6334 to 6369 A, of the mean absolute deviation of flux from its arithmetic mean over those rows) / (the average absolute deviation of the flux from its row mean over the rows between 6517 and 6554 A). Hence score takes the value 1.3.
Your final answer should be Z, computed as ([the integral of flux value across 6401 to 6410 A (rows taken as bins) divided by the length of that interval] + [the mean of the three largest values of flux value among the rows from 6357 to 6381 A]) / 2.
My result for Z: 5.3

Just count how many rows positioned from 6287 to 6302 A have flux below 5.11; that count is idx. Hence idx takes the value 5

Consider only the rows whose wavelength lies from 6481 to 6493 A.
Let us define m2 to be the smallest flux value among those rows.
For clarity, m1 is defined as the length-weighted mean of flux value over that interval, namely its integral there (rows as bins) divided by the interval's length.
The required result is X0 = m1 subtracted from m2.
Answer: -0.49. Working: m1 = 5.6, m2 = 5.131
